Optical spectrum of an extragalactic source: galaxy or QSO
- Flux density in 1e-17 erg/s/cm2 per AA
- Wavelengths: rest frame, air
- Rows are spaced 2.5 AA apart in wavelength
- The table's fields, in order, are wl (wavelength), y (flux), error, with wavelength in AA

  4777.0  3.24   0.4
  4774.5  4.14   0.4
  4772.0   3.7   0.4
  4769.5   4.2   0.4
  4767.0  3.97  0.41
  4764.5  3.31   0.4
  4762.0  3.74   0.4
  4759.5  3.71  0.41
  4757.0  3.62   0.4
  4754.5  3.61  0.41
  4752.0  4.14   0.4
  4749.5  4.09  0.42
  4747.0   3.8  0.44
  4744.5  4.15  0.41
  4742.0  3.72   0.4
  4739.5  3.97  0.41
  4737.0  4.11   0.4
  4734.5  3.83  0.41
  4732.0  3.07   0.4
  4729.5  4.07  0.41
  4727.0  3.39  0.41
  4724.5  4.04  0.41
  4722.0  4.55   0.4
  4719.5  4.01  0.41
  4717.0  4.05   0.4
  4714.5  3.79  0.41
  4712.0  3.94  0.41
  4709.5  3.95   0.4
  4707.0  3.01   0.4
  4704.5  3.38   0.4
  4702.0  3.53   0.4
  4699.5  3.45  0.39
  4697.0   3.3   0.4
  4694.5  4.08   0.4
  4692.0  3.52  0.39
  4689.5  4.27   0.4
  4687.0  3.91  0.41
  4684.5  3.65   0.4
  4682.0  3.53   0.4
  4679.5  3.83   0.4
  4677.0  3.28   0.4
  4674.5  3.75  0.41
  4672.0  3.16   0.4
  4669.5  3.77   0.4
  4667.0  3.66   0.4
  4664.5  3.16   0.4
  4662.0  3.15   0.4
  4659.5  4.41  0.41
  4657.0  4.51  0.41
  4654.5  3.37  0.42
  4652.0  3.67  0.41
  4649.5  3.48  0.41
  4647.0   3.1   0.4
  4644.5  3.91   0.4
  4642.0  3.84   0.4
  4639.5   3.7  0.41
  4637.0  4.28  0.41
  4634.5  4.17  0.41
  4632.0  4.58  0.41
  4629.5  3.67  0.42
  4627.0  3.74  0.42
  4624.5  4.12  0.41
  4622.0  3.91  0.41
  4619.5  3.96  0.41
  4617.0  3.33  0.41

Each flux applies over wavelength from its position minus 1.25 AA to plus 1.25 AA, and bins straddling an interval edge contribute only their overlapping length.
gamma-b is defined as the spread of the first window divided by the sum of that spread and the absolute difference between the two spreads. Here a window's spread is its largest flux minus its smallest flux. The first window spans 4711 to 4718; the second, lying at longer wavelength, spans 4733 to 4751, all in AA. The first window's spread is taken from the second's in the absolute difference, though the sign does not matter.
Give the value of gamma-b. 0.60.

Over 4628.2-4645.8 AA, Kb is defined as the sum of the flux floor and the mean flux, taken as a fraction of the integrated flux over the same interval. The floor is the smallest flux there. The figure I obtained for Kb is 0.11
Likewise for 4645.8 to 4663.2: 0.11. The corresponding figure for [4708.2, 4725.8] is 0.11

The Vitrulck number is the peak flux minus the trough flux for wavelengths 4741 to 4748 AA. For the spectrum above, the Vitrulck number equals 0.43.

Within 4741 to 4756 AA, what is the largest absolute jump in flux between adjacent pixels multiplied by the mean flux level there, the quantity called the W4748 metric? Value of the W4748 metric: 2.08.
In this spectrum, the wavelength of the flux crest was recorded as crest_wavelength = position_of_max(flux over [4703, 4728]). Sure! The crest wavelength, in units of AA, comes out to 4722.0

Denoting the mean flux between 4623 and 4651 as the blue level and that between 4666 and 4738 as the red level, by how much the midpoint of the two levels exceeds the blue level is -0.076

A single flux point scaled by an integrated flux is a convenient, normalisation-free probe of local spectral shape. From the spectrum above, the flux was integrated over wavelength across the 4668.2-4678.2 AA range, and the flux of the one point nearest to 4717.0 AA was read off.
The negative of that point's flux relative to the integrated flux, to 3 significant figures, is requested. -0.116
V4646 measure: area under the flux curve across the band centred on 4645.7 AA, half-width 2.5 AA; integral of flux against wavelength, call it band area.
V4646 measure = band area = 18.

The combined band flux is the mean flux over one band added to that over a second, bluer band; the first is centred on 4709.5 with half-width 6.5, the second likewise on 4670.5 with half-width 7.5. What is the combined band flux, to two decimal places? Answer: 7.08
